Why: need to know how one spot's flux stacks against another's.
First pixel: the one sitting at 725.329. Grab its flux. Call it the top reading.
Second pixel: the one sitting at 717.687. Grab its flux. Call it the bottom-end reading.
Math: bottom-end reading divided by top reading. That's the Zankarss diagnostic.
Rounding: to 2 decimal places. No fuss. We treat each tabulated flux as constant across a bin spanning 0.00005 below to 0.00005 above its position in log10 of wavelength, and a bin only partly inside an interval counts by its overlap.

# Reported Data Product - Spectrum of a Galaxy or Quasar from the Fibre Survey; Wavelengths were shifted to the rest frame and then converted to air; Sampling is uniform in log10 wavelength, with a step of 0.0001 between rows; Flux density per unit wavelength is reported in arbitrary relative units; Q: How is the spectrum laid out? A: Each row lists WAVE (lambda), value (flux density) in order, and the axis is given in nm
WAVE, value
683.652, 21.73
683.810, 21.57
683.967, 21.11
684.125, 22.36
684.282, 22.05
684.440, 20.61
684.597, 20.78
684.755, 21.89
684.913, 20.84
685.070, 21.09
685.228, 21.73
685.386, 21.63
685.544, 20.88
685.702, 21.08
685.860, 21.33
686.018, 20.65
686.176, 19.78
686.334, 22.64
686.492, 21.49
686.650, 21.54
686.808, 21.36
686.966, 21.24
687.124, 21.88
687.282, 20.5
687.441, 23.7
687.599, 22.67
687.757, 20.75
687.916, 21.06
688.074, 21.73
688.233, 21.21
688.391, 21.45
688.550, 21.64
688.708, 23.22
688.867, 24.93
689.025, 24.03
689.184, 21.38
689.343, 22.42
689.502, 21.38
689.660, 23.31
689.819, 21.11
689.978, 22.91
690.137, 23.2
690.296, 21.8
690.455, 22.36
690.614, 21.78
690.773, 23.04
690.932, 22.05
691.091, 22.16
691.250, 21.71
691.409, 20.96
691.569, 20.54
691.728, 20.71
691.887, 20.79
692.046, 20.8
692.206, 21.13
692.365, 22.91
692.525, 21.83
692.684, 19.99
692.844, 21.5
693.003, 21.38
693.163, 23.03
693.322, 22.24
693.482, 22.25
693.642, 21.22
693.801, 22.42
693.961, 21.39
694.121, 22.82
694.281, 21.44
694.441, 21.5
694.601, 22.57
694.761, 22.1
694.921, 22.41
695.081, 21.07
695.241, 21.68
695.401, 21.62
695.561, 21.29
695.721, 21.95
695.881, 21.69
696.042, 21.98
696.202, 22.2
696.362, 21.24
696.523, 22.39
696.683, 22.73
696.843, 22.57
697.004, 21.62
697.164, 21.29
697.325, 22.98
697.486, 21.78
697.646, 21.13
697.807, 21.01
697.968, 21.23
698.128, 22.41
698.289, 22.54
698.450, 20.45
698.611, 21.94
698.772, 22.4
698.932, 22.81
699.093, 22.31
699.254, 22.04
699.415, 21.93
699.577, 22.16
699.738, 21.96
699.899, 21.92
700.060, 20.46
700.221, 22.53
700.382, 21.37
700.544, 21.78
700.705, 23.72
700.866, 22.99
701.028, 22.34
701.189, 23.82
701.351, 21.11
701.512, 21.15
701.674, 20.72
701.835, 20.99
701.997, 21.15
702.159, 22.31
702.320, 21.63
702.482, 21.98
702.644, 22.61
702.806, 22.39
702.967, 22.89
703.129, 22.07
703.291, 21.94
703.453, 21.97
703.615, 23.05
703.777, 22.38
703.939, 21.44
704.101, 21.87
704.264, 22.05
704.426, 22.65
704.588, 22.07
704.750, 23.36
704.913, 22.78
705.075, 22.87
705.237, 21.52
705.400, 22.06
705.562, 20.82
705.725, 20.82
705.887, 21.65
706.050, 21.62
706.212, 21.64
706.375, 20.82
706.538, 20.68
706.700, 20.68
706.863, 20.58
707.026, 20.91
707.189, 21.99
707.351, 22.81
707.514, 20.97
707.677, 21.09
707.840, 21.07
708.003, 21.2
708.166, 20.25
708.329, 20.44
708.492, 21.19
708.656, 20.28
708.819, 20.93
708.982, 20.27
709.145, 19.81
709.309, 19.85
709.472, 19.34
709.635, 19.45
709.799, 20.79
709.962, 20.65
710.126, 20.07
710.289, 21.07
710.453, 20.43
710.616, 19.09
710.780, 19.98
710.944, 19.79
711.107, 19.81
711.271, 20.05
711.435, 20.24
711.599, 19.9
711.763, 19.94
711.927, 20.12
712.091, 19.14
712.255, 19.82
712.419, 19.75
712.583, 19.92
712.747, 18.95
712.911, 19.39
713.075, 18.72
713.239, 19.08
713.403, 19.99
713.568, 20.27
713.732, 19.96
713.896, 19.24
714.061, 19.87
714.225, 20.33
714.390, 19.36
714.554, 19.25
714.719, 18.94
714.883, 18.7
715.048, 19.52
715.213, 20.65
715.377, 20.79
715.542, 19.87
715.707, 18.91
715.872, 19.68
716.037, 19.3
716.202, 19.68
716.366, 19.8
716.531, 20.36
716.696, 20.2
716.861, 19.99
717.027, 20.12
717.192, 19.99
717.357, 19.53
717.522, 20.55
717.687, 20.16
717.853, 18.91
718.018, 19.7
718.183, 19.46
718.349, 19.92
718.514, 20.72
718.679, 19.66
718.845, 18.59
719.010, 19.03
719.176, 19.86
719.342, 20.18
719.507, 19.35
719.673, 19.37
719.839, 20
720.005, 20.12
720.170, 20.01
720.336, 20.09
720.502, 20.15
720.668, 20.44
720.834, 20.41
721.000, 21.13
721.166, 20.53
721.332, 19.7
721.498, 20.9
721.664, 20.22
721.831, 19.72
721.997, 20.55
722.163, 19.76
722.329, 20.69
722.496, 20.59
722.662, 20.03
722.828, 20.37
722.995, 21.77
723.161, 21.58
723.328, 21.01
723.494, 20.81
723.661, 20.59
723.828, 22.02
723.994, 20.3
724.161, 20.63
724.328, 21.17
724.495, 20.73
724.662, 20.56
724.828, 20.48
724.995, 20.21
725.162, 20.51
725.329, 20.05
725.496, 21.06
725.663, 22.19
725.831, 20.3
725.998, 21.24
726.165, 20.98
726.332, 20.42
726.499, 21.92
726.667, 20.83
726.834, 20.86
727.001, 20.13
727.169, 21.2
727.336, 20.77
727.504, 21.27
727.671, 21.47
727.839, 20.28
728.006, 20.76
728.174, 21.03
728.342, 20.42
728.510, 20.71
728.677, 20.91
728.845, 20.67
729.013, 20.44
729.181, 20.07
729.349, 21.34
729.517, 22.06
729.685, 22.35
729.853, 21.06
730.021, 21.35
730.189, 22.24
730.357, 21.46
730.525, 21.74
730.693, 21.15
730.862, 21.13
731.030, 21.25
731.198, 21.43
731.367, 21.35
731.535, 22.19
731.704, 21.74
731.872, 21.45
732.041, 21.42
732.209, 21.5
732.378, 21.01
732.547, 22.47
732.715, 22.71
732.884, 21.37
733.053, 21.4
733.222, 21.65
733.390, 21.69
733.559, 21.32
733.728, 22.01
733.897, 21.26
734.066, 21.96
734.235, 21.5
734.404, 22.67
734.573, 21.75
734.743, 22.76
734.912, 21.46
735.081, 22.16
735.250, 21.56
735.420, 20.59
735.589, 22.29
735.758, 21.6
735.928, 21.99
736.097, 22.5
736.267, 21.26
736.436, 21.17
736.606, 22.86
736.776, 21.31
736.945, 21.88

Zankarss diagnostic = 1.01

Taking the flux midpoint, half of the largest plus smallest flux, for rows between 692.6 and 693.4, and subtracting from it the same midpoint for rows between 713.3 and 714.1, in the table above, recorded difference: 1.8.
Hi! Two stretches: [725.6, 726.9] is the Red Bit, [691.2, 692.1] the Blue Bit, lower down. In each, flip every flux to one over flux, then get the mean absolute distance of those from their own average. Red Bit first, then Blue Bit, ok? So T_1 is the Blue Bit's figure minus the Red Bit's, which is -0.0005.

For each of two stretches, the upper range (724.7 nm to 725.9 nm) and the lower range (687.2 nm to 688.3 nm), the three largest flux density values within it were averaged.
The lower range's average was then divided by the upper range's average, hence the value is 1.07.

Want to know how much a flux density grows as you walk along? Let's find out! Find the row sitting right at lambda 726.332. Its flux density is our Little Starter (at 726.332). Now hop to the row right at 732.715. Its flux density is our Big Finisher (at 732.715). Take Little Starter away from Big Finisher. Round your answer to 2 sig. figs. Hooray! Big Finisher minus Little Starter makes 2.3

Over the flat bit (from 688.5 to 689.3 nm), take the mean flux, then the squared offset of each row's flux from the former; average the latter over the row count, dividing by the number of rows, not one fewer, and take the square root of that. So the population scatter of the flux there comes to 1.4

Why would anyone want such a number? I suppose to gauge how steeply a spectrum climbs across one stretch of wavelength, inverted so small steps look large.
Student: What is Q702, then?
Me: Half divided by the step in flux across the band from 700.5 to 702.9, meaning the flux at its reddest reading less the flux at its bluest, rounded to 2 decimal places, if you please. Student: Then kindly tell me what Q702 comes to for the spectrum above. 0.82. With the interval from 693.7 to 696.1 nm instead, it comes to -1.14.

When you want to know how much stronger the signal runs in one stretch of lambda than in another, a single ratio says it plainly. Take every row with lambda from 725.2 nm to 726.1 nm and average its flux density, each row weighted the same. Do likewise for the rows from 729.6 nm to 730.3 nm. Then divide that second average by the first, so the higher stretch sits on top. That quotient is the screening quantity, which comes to 1.04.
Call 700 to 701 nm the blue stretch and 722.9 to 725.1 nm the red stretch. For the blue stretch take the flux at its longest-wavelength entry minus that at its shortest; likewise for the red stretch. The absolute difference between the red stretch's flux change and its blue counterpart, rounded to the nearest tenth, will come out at 4.1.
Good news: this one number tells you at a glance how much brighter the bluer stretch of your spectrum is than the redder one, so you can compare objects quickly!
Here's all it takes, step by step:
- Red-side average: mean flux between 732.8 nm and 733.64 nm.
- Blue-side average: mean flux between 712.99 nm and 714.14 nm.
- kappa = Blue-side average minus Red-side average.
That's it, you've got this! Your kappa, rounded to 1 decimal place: -1.9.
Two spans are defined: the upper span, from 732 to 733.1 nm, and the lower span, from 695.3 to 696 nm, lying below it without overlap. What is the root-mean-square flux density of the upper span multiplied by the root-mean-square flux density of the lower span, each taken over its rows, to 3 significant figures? 470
